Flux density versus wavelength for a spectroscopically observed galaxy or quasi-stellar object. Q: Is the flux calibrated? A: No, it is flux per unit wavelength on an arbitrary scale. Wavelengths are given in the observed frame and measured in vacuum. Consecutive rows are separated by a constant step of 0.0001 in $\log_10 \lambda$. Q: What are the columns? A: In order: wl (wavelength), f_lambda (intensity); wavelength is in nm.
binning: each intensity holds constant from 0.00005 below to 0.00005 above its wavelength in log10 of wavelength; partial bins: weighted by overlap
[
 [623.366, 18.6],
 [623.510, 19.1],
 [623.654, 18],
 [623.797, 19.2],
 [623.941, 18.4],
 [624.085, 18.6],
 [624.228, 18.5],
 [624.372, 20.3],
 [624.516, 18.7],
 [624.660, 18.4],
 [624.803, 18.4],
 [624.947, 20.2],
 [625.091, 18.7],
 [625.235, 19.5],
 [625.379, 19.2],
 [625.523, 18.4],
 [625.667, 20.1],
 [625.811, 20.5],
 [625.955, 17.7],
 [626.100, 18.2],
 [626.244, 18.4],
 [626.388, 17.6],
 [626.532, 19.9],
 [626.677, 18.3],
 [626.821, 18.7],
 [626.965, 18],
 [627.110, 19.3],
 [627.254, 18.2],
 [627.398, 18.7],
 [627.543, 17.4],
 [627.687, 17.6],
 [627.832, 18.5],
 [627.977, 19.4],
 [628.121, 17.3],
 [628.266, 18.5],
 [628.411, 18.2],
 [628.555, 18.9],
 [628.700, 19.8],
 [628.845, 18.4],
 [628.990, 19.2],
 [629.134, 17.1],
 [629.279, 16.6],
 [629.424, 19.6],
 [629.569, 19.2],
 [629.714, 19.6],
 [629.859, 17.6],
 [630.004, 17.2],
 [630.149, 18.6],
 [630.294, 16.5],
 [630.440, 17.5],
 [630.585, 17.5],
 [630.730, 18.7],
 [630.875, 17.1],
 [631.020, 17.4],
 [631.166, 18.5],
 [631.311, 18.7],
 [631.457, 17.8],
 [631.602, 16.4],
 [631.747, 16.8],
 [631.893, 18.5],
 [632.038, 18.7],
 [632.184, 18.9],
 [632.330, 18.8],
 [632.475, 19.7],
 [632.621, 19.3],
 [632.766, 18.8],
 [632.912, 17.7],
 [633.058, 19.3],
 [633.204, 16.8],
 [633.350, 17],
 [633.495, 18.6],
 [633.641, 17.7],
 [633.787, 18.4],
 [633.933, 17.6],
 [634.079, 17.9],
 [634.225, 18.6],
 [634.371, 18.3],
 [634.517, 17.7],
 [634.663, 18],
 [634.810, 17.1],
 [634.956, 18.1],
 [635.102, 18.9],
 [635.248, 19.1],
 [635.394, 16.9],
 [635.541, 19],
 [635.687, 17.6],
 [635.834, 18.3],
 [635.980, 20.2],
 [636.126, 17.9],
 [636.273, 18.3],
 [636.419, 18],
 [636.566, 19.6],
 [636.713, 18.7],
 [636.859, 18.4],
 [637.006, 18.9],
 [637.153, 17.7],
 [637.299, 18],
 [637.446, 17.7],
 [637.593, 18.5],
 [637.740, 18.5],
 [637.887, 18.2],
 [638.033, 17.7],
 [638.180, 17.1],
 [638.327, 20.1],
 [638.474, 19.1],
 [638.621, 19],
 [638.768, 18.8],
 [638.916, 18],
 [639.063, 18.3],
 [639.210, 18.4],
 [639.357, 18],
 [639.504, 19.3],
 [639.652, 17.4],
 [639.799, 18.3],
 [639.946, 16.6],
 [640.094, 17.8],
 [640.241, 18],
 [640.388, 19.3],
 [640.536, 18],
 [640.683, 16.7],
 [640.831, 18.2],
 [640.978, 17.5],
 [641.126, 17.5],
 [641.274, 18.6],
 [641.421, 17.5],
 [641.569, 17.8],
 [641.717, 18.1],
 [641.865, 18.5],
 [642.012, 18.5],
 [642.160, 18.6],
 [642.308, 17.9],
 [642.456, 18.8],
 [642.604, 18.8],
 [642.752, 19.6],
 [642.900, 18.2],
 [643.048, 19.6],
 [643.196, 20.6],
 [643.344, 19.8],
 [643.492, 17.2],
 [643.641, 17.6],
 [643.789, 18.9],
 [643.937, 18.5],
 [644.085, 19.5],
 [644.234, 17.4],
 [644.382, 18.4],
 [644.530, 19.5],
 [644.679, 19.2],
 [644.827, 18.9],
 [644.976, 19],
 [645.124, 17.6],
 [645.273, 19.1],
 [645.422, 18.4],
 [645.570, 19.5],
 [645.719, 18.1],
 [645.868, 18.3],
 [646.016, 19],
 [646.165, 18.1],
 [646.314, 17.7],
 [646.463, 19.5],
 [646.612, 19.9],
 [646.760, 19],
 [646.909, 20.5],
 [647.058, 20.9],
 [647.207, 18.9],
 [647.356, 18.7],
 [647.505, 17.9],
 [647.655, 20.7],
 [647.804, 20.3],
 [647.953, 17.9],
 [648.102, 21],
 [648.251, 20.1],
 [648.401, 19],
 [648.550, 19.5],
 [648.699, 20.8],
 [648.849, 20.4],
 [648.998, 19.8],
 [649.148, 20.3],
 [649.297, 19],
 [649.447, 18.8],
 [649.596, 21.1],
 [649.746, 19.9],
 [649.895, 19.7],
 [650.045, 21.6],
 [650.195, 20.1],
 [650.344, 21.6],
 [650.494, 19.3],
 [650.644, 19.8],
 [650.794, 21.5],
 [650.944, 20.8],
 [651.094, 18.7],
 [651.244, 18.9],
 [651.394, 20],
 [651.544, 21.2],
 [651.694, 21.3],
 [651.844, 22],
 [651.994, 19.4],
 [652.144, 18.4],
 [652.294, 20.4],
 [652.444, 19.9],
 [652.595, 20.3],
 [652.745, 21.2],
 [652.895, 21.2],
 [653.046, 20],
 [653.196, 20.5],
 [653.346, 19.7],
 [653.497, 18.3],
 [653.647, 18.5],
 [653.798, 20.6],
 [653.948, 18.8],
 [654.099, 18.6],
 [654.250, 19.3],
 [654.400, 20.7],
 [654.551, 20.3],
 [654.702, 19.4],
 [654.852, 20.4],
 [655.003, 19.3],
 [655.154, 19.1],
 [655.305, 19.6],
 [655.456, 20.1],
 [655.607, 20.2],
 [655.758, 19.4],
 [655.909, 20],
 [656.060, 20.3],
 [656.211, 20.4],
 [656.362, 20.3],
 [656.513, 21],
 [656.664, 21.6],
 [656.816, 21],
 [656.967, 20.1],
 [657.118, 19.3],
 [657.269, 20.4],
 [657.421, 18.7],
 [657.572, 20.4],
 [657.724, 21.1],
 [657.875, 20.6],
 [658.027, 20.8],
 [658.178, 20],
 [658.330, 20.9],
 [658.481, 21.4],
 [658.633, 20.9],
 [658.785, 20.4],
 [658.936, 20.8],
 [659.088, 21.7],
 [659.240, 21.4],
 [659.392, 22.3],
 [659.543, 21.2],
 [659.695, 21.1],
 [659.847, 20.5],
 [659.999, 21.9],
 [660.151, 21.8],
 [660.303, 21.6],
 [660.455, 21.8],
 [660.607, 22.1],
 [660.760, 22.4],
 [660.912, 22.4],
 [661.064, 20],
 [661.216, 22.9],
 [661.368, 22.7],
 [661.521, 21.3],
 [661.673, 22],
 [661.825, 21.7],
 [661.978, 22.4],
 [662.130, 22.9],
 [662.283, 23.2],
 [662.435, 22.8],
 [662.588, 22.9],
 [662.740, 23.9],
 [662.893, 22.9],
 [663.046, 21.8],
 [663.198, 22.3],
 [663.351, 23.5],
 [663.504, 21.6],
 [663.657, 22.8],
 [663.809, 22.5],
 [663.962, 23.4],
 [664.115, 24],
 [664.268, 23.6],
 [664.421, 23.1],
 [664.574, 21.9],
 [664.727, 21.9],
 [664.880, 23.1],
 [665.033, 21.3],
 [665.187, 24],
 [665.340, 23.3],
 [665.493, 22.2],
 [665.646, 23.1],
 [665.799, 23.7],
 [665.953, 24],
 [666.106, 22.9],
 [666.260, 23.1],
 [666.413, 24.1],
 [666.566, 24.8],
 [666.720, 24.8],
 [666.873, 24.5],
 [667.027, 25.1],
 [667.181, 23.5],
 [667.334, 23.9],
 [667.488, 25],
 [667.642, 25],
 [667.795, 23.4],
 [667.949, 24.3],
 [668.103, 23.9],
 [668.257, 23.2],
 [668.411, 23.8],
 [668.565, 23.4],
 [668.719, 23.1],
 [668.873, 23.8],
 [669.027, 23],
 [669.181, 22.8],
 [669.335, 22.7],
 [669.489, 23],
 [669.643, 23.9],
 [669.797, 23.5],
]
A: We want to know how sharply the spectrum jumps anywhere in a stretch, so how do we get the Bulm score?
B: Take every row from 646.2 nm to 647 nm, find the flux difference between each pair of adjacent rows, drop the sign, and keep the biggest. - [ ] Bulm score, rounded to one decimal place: 1.8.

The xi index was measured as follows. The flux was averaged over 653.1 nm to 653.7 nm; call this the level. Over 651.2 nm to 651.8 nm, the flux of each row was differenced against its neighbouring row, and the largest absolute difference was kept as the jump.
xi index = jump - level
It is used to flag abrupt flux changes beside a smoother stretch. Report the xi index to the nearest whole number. -18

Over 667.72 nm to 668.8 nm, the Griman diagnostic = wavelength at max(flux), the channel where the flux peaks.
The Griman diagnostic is 667.949 nm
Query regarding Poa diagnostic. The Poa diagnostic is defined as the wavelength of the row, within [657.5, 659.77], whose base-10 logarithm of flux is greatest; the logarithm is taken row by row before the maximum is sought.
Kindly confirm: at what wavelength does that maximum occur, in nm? 659.392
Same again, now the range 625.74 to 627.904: 625.811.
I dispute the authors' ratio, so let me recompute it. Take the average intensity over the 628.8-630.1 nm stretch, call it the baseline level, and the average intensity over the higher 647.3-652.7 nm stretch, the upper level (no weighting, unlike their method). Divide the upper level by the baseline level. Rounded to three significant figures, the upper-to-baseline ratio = 1.09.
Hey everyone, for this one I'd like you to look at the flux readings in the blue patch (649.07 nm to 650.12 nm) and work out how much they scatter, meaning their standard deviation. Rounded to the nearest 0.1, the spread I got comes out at 1.0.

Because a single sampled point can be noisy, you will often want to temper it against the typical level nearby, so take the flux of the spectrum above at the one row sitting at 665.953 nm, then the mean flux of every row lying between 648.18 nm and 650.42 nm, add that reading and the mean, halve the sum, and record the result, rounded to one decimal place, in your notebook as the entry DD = 22.1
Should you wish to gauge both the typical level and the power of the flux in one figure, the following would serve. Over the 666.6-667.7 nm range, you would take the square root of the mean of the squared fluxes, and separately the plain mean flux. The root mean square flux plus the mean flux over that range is 49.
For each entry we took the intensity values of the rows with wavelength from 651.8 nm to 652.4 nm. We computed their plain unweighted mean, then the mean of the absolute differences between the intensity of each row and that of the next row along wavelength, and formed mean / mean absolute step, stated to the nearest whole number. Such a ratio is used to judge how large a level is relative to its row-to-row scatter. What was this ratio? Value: 11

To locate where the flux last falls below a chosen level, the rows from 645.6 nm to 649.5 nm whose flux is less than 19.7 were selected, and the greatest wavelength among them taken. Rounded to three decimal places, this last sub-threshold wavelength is 649.447 nm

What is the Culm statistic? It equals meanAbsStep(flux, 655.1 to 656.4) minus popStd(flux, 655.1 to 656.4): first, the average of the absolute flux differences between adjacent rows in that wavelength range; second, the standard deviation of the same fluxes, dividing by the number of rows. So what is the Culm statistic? -0.06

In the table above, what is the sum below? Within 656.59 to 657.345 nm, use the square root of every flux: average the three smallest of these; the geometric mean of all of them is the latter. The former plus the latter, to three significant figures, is 8.99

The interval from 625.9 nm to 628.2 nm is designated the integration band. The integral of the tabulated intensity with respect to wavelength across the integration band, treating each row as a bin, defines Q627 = 42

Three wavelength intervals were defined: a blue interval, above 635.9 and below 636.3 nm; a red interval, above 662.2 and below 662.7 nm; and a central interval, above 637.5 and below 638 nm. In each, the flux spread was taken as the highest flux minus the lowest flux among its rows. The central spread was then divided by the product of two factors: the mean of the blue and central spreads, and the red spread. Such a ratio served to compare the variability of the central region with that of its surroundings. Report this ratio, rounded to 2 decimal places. 0.58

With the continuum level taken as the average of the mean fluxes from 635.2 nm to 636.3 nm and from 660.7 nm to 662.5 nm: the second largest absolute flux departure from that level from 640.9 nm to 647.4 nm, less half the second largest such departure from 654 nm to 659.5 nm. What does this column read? 2.1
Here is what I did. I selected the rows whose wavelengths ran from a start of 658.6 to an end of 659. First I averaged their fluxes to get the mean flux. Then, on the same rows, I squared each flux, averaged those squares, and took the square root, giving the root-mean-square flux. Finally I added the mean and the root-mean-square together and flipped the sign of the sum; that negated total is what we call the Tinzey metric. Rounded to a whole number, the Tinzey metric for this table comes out -41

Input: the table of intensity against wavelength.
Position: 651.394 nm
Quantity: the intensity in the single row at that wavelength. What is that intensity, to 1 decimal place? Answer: 20.0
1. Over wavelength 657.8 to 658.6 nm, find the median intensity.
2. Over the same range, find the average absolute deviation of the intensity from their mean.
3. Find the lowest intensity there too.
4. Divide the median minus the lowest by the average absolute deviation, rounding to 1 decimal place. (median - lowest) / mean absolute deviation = 2.3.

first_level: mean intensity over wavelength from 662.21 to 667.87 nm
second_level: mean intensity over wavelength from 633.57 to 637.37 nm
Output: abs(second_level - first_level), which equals 5.1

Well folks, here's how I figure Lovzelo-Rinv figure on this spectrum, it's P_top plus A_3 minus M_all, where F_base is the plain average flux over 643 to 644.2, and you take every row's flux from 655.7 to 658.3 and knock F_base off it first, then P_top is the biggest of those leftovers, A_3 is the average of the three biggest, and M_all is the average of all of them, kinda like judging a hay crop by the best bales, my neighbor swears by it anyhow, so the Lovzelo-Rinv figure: 3.6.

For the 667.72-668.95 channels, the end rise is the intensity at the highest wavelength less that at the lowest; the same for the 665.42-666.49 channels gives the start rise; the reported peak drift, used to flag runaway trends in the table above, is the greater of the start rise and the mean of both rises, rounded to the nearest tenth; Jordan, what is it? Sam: 1.9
